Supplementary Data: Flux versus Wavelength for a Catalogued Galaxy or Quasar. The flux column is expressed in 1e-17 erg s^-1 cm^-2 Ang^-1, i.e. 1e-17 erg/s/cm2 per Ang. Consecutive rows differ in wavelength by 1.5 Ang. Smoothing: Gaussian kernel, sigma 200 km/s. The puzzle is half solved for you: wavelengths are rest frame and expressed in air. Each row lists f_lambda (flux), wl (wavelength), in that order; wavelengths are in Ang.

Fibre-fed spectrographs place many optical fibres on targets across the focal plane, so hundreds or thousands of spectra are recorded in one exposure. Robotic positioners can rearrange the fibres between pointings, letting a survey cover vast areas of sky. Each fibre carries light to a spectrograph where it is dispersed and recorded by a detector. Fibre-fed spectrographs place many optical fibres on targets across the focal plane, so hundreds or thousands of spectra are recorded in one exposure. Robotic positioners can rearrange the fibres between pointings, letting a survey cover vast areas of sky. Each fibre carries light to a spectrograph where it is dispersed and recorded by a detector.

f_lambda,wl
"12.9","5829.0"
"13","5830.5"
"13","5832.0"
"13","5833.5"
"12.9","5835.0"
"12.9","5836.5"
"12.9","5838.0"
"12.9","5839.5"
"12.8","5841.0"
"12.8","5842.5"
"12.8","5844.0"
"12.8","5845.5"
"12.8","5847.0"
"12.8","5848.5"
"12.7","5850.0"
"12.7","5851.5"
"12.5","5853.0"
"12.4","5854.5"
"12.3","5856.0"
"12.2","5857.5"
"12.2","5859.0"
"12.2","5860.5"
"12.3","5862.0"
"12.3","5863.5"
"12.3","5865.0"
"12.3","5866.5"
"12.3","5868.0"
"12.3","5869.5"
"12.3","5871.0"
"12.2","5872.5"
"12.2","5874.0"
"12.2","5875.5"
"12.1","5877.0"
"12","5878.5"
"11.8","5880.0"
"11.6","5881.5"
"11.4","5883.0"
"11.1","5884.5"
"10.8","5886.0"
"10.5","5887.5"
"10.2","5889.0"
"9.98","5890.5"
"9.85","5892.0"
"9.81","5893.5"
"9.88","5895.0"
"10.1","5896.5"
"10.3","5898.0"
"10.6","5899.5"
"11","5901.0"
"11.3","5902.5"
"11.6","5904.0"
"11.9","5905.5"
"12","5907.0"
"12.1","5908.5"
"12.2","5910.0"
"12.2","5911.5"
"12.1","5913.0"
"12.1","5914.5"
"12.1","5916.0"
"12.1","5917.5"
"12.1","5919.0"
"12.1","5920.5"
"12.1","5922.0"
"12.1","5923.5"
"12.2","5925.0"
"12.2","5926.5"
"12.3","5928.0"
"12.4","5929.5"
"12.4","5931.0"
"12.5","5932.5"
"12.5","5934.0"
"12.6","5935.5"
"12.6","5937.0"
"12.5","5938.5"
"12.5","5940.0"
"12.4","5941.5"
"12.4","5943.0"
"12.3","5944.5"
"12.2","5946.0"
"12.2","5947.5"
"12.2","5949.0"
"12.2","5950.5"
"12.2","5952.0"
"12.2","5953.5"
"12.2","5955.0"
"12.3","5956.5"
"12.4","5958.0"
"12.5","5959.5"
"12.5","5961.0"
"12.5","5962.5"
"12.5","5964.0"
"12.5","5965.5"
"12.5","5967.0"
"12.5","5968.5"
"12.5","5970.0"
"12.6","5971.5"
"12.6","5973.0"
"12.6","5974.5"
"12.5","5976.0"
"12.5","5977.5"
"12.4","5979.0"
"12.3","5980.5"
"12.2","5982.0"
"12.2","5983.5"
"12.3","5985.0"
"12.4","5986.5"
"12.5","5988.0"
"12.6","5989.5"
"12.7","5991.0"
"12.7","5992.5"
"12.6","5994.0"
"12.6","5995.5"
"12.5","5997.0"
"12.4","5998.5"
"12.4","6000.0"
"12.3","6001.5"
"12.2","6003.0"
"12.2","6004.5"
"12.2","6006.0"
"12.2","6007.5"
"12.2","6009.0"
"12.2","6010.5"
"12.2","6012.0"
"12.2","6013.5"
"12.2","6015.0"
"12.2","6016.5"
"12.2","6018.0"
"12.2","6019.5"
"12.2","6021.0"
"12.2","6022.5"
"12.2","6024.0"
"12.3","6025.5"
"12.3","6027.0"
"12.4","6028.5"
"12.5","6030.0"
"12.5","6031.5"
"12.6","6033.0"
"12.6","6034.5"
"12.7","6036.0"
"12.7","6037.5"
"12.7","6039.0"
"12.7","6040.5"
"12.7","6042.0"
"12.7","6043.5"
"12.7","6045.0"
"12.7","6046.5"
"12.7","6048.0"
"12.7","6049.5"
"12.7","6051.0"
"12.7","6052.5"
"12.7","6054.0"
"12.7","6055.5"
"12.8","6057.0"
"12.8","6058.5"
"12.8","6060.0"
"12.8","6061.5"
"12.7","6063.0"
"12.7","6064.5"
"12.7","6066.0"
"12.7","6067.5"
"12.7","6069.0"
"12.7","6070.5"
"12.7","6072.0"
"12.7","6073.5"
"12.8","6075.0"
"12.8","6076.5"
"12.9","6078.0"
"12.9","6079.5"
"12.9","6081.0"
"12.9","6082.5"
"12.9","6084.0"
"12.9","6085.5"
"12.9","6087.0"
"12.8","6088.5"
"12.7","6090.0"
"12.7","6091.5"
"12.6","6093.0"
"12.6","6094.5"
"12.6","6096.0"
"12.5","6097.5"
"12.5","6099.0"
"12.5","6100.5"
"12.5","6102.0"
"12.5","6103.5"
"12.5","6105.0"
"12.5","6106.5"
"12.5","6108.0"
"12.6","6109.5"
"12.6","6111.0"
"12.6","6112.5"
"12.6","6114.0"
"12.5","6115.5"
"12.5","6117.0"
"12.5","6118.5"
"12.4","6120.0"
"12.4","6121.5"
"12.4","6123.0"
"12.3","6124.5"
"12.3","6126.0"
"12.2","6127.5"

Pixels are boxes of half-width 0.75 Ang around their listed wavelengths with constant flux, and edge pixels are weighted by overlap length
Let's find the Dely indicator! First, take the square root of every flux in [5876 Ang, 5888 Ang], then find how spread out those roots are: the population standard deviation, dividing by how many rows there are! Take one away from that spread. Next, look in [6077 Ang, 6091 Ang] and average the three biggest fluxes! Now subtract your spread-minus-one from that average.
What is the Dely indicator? 13.82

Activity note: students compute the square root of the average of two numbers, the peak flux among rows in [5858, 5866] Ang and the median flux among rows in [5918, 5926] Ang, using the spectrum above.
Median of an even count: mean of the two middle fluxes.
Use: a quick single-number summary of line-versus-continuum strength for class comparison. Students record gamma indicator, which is 3.49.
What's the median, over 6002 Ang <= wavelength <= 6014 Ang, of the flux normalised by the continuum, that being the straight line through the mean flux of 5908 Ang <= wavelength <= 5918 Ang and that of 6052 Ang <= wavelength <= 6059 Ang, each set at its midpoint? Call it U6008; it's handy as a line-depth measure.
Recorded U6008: 0.97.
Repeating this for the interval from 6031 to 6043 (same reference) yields 1.00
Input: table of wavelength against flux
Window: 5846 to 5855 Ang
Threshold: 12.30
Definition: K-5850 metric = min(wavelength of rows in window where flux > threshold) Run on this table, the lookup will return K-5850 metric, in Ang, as 5847.0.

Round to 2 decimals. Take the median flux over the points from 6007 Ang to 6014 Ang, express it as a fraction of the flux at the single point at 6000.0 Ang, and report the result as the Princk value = 0.98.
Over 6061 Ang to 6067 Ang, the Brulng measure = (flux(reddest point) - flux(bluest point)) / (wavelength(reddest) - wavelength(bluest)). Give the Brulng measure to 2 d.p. -0.02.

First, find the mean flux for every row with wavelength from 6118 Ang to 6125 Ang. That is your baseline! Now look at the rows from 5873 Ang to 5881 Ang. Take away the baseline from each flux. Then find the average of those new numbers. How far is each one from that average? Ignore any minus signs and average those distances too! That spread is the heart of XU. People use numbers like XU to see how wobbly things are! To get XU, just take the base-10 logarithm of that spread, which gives -0.9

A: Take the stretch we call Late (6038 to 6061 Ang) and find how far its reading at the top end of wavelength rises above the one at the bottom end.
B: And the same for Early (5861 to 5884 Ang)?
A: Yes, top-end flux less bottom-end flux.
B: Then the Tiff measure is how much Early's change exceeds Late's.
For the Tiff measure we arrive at -1.0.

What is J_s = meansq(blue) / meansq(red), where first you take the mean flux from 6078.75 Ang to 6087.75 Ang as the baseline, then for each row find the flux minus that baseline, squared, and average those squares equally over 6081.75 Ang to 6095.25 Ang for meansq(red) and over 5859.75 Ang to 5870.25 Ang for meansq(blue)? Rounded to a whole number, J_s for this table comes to 13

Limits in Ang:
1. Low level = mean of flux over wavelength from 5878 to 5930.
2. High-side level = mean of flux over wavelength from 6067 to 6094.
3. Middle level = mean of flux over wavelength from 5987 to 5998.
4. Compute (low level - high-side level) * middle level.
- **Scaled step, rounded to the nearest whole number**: -17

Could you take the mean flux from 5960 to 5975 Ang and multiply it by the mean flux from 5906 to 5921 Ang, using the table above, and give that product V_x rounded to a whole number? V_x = 152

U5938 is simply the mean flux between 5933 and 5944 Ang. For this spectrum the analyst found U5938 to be 12.50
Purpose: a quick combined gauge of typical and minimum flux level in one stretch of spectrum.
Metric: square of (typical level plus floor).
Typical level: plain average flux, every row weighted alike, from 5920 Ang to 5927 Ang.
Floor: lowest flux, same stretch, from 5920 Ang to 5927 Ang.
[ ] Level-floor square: 588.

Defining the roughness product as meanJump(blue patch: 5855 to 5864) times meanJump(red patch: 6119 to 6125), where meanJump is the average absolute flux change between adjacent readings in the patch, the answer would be 0.0013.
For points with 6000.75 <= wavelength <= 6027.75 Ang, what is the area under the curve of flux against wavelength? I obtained 330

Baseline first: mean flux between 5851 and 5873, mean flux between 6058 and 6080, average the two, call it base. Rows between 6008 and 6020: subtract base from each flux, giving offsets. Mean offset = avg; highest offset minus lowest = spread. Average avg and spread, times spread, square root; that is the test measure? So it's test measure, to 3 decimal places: 0.000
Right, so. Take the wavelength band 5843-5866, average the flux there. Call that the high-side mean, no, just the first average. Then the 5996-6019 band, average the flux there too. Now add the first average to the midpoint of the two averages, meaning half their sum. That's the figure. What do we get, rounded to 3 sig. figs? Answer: 24.9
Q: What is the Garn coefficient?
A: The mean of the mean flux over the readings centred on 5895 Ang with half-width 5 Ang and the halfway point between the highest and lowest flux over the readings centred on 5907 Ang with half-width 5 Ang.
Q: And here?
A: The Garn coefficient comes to 10.9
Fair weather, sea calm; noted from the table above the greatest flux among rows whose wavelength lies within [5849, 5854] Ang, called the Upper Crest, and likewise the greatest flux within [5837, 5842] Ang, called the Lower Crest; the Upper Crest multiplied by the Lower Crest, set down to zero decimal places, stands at 164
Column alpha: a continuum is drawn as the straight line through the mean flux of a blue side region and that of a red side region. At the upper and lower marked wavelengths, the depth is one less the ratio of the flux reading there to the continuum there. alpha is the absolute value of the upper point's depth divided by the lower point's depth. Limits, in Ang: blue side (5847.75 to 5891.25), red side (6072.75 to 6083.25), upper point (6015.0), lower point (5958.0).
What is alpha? 4.6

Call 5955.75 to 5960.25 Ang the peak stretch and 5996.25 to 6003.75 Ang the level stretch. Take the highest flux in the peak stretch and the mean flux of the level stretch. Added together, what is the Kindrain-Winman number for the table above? 24.9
